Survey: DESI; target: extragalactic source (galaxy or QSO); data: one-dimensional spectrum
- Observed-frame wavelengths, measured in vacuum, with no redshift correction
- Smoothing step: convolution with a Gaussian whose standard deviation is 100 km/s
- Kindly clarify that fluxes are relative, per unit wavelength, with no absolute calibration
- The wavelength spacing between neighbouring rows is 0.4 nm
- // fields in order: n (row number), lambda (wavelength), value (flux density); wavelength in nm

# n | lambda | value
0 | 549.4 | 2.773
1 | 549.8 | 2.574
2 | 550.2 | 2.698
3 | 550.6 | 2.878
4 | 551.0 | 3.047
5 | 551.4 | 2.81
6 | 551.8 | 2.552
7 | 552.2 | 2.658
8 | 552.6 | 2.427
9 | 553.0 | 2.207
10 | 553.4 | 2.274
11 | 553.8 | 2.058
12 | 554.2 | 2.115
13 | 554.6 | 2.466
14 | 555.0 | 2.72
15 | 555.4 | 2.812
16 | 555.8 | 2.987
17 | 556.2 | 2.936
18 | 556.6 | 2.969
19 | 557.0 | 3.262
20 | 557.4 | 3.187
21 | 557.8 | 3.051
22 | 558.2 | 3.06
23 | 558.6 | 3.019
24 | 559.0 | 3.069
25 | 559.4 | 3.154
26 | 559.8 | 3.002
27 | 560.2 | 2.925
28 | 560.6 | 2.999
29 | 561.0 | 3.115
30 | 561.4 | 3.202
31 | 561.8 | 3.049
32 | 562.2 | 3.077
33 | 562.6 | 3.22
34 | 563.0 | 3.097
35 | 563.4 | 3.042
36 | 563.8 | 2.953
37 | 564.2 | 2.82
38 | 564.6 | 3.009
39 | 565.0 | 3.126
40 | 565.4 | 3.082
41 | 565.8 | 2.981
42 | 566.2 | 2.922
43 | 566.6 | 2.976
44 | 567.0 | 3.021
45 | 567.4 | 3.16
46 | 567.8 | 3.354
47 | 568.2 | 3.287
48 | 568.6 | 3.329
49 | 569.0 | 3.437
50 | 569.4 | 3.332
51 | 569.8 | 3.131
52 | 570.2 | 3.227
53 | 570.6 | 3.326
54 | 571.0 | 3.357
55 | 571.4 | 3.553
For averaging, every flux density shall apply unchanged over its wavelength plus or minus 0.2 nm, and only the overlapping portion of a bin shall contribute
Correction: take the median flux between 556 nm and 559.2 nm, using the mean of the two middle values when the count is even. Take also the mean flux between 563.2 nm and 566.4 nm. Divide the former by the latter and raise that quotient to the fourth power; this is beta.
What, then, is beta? 1.09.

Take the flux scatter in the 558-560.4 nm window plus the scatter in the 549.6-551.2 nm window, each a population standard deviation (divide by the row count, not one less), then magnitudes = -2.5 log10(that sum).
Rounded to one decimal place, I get 1.5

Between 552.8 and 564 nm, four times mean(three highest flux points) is 12.9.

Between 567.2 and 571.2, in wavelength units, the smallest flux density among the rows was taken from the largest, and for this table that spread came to 0.31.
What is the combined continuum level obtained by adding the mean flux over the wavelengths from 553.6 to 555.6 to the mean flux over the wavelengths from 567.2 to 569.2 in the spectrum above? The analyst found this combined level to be 5.7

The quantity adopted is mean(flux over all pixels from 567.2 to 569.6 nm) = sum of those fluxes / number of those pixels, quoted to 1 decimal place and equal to 3.3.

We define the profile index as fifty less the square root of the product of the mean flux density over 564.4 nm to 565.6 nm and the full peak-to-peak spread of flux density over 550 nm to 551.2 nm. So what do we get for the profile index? 49.0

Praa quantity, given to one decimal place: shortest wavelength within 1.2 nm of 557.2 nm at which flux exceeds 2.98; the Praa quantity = 557.0 nm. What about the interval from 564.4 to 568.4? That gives 564.6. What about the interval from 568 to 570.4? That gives 568.2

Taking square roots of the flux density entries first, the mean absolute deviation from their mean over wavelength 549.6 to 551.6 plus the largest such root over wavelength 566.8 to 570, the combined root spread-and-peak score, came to 1.89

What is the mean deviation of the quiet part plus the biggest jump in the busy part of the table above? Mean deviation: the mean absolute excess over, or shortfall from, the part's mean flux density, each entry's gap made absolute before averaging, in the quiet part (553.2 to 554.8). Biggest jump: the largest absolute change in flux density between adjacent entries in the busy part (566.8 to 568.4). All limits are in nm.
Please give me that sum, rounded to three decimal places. 0.336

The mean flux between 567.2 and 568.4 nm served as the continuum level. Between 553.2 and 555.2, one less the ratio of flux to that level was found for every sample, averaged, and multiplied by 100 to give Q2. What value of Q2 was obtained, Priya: 28.8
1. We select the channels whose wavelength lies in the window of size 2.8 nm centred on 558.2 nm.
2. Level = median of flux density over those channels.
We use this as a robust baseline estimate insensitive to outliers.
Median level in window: 3.07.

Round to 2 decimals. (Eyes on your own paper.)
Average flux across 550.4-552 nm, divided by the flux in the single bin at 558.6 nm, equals 0.93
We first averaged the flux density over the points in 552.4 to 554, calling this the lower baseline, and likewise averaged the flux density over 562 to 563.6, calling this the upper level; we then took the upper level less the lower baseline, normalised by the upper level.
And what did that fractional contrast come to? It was 0.28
